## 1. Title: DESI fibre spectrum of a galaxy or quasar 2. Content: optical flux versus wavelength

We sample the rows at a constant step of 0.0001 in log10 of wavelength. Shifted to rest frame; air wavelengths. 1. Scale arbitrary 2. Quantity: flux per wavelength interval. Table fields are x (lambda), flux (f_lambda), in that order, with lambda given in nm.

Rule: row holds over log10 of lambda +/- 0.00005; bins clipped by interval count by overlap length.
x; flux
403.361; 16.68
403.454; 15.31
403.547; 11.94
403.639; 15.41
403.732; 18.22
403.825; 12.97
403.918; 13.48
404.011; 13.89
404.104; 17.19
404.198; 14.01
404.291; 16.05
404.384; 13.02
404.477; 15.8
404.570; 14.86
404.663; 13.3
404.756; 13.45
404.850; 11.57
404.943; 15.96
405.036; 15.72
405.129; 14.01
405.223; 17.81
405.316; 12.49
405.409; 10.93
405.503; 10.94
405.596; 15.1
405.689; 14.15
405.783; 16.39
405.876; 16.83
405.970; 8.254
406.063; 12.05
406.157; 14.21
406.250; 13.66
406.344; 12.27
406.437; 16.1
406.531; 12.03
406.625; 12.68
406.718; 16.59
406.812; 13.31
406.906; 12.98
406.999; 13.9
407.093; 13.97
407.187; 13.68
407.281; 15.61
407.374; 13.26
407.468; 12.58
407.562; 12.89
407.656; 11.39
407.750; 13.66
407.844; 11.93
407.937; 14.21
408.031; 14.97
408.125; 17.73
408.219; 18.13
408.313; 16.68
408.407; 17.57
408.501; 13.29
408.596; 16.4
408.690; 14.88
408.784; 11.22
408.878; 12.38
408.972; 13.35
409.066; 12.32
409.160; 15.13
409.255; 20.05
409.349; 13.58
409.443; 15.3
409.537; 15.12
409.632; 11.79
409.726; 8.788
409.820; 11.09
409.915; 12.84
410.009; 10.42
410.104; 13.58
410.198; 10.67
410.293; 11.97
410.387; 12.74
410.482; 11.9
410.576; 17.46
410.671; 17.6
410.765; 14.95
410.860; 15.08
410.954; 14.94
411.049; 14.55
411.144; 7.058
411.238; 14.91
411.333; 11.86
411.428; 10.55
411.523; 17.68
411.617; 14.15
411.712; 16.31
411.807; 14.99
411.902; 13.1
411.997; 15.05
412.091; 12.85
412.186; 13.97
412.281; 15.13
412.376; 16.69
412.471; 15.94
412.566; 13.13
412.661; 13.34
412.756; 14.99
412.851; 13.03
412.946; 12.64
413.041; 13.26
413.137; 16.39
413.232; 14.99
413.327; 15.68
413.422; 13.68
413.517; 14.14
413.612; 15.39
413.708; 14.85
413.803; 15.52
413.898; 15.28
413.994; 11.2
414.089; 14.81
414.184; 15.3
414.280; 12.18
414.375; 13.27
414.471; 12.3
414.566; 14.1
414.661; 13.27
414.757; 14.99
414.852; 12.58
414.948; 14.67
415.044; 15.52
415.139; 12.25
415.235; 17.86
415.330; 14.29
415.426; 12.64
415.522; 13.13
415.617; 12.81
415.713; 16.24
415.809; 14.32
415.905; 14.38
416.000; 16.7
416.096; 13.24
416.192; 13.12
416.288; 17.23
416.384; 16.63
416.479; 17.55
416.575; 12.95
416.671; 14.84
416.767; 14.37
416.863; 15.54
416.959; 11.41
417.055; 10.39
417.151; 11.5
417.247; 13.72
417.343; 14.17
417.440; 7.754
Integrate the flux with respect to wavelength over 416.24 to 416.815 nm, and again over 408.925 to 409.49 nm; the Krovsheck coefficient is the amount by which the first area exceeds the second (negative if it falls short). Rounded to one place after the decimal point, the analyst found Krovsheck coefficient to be 0.5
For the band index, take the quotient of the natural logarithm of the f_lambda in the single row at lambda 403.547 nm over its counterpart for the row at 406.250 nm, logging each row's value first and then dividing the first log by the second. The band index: 0.95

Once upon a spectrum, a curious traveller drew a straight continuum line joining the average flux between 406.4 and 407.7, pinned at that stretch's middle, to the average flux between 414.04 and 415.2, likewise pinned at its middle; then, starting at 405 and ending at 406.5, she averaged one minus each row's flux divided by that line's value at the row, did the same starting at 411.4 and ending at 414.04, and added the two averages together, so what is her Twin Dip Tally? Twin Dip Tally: -0.06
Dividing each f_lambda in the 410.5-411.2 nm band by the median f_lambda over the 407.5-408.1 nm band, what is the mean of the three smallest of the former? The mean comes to 0.92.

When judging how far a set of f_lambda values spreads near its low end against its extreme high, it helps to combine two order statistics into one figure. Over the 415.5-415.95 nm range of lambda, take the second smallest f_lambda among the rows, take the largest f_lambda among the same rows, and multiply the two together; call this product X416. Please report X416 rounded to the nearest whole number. 213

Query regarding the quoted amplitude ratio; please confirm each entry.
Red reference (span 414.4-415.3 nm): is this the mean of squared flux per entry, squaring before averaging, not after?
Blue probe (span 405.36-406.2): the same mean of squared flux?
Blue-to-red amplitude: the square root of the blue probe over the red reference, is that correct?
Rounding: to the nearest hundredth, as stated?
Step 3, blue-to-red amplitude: 0.94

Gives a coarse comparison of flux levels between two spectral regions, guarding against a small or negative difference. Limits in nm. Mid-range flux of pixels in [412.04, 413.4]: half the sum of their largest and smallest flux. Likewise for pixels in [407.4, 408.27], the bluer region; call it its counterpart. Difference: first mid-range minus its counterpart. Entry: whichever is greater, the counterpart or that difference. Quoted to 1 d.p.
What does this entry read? 14.8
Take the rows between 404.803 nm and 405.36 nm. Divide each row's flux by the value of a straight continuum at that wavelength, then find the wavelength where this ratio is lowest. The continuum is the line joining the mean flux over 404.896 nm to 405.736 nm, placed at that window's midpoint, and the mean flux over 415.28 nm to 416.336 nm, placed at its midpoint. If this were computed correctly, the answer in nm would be 404.850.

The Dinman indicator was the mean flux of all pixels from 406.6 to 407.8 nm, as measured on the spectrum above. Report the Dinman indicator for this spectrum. 13.6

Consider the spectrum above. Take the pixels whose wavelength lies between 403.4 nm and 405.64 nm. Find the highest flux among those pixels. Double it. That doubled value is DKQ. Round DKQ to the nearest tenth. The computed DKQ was 36.4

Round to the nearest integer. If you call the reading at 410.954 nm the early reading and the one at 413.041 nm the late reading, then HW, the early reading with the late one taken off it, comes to 2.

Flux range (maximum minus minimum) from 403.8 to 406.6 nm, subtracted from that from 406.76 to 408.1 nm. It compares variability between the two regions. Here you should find -5.3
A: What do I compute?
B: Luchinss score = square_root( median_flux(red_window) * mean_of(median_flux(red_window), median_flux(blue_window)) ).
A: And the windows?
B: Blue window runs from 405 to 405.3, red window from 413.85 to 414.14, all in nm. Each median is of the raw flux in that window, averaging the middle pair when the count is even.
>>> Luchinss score 15.0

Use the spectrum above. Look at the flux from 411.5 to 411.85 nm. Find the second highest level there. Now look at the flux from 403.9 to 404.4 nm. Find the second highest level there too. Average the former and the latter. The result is 16.2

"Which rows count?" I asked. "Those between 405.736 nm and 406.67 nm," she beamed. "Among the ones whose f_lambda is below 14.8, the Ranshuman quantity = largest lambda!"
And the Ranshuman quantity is 406.625 nm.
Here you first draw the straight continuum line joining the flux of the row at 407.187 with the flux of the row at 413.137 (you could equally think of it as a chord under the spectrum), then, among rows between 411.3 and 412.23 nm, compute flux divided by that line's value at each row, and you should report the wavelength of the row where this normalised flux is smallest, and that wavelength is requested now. 411.428 nm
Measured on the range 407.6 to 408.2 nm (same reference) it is 407.656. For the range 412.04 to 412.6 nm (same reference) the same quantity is 412.091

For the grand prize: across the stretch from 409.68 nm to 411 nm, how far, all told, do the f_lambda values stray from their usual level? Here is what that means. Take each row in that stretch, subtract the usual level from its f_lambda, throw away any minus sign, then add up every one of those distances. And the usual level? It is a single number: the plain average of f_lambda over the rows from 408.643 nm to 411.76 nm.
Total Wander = 30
